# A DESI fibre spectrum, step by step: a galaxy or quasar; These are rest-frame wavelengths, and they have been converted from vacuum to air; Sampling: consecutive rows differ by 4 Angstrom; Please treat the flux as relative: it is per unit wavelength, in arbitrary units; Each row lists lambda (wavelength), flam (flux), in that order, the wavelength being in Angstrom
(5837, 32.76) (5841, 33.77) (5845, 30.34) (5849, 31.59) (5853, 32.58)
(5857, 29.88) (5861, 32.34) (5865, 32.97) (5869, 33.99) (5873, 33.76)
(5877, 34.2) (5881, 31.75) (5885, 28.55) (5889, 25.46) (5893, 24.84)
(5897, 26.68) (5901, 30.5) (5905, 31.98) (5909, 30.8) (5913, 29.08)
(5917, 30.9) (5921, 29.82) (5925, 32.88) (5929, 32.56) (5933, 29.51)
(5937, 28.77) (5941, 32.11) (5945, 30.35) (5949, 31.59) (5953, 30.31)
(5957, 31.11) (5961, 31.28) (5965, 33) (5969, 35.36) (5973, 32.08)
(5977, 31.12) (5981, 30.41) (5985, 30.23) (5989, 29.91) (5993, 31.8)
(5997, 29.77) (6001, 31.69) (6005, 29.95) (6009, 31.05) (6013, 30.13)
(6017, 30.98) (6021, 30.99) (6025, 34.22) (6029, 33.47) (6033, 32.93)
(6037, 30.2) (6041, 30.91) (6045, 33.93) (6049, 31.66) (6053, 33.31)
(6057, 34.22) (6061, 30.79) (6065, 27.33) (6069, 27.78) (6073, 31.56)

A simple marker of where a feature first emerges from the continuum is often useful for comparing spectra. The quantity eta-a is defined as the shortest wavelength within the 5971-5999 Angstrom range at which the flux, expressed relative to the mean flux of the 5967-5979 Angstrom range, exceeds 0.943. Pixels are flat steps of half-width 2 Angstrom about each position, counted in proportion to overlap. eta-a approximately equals 5973 Angstrom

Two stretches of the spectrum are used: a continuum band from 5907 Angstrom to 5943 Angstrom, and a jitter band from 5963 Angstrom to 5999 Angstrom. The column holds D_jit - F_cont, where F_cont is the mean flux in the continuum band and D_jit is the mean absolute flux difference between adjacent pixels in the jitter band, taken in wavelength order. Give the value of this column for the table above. -29.2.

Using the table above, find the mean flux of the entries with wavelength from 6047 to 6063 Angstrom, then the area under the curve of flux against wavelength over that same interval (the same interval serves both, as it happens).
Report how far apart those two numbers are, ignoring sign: 487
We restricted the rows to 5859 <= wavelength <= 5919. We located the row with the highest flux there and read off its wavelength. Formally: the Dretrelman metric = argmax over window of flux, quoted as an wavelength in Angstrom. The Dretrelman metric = 5877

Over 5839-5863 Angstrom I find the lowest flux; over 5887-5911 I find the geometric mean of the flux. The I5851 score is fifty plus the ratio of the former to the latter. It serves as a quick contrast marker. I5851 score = 51.1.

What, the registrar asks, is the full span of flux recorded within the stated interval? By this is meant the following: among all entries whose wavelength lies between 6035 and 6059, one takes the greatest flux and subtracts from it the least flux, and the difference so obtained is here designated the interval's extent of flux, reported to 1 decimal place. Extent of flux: 4.0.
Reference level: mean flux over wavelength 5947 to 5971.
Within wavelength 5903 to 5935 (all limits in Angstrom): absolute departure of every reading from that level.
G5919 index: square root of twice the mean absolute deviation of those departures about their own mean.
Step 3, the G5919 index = 1.3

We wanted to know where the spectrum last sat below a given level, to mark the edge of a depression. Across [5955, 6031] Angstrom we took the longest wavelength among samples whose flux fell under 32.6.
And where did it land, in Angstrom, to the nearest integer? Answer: 6021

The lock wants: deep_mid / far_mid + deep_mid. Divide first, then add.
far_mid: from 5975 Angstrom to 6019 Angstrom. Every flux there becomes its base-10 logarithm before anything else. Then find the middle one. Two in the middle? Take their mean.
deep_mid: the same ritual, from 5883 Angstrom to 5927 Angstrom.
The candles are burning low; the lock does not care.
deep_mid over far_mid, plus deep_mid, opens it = 2.47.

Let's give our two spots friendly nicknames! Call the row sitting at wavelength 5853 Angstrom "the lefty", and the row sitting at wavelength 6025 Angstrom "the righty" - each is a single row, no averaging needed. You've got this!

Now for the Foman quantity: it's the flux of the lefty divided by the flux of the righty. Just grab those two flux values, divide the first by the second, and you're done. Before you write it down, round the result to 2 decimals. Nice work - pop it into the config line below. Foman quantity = 0.95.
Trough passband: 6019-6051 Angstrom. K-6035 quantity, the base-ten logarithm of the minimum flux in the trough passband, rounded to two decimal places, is 1.48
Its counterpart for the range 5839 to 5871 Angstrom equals 1.48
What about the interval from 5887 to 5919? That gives 1.40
